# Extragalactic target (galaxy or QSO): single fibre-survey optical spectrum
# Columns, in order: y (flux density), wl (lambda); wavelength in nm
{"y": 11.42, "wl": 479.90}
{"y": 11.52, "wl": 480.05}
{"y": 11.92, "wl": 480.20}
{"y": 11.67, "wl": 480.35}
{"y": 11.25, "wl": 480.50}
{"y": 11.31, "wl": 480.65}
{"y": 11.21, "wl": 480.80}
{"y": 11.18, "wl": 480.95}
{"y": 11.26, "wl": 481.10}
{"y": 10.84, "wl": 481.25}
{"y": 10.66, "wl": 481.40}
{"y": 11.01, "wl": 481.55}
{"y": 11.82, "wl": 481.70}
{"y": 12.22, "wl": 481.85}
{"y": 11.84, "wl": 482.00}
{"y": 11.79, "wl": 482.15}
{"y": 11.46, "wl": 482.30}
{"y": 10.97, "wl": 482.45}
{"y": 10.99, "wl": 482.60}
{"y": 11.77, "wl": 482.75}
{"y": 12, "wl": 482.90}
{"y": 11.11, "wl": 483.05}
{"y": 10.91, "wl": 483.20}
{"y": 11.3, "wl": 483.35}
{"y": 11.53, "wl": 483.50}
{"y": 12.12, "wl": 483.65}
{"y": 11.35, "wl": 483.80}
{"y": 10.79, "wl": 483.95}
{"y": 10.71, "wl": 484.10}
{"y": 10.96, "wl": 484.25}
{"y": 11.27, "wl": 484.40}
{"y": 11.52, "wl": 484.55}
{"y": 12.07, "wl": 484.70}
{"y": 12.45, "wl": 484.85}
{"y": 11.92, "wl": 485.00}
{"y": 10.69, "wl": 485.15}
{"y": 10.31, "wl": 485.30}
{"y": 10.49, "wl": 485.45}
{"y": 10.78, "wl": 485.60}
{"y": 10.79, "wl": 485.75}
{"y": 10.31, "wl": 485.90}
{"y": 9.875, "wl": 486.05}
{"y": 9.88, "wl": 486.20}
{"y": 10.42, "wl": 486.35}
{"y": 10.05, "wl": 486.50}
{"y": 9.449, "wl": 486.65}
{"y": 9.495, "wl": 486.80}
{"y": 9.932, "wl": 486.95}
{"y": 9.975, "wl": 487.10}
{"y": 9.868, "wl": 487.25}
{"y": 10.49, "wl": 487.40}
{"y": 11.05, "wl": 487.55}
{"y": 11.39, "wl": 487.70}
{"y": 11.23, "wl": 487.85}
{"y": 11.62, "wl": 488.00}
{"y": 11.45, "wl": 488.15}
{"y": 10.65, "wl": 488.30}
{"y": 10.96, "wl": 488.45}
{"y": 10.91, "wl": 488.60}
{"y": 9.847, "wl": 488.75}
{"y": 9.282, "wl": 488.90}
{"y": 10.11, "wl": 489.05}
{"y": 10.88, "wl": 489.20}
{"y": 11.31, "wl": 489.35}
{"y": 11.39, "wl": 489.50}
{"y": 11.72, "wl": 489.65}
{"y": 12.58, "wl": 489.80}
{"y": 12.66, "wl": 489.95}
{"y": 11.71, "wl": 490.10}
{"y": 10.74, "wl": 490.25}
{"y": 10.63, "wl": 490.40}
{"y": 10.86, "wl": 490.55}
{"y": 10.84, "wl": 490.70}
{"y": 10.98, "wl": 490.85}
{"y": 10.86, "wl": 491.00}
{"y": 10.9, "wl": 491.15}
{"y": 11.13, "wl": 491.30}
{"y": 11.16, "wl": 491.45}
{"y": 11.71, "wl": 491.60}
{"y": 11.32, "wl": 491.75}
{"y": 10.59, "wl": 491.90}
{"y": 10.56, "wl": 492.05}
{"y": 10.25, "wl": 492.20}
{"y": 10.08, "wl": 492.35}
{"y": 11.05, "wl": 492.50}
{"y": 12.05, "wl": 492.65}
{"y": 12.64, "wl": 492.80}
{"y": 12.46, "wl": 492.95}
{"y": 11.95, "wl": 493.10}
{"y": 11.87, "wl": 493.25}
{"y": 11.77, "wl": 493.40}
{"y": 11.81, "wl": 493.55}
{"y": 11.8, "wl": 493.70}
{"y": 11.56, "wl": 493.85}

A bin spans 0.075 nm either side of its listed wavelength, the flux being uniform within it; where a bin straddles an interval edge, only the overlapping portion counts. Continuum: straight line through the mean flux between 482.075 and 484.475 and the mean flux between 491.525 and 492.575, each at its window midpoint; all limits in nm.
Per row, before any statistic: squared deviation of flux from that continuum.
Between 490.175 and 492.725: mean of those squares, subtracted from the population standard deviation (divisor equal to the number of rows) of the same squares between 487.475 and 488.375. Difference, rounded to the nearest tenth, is -0.1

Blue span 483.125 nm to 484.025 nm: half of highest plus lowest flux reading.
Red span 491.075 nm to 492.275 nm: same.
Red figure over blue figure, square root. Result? 0.98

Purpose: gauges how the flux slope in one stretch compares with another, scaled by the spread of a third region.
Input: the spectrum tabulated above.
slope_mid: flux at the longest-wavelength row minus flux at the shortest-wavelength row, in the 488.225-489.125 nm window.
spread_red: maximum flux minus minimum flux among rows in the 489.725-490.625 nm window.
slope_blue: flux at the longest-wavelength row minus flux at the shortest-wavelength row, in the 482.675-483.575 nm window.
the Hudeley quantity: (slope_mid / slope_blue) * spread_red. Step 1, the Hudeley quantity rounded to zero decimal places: 5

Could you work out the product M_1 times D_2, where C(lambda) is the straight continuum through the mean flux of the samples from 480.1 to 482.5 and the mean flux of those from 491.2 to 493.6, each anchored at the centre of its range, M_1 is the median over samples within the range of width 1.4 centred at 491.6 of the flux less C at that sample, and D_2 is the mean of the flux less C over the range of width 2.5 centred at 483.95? -0.02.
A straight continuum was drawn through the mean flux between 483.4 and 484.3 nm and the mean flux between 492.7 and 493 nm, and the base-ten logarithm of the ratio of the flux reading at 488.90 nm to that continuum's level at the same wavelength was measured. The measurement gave -0.11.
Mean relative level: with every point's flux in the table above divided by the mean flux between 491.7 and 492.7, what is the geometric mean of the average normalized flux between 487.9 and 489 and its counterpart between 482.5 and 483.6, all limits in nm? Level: 1.02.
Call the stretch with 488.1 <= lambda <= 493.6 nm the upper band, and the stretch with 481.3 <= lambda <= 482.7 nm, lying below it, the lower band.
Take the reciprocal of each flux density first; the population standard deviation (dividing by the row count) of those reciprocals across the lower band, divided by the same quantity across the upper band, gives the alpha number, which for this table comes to 0.61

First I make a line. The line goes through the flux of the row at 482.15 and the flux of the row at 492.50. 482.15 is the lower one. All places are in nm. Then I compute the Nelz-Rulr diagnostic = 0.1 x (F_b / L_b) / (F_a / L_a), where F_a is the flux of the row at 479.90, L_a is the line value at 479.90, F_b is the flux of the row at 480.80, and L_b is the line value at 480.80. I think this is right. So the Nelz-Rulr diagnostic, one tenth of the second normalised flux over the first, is 0.099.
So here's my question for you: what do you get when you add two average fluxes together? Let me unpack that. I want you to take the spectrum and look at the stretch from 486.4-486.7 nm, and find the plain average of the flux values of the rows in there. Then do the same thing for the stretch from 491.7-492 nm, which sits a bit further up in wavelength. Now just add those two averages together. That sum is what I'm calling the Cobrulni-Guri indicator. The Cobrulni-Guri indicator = 20.7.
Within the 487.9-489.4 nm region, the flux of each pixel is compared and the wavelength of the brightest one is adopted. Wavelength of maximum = 488.00 nm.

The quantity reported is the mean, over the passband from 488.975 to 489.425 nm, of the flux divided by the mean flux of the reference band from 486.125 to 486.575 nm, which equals 1.06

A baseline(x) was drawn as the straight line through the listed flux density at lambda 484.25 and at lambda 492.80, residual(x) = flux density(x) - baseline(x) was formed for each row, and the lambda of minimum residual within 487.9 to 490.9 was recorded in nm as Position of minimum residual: 488.90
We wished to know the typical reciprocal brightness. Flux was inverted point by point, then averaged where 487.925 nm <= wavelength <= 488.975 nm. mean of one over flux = 0.0942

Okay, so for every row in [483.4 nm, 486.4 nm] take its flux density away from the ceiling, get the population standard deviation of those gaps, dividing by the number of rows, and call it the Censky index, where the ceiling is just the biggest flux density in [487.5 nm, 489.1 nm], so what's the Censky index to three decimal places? 0.724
